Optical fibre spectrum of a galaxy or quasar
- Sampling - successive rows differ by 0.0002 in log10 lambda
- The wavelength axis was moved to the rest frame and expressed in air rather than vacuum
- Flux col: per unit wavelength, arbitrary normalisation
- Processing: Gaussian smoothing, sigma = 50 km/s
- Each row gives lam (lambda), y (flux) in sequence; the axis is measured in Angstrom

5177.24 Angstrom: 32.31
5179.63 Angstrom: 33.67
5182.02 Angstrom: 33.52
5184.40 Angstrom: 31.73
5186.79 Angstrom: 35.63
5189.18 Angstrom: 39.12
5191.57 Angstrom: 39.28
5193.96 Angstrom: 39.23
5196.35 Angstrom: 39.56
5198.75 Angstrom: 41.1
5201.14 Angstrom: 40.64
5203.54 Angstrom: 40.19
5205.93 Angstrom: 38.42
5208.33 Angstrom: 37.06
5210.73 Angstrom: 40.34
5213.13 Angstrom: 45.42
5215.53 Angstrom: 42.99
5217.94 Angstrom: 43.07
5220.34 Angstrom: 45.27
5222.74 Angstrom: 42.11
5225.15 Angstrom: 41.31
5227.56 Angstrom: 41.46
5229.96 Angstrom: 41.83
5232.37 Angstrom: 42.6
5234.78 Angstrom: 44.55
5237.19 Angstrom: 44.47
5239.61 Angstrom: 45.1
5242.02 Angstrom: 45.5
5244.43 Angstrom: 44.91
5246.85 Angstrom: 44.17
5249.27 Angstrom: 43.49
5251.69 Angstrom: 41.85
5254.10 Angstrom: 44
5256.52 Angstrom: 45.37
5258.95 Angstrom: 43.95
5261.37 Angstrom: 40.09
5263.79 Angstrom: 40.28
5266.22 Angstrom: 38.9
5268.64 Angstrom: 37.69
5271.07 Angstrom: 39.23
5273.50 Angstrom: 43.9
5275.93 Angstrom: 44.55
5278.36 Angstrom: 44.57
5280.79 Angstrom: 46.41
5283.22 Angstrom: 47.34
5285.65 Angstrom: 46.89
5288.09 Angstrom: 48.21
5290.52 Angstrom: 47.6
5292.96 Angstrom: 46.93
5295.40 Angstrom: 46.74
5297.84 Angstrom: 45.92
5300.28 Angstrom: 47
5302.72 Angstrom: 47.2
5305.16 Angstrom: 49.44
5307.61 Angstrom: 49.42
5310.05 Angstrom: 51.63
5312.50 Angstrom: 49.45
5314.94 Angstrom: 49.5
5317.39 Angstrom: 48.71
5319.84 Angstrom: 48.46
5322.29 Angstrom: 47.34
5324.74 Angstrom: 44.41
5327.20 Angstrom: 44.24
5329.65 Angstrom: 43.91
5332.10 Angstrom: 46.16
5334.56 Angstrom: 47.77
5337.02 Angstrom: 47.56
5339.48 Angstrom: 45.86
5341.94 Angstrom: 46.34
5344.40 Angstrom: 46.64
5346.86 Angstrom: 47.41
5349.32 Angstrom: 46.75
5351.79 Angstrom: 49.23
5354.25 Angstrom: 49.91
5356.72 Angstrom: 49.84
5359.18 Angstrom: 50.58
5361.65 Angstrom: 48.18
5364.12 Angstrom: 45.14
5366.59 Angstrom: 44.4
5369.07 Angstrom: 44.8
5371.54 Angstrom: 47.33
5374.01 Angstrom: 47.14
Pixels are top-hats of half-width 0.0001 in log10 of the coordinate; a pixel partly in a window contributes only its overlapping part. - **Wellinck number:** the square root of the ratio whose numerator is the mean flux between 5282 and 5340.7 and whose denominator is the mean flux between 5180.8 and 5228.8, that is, 1.090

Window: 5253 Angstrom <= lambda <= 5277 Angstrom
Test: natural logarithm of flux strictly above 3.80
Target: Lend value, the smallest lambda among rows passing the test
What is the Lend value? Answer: 5256.52 Angstrom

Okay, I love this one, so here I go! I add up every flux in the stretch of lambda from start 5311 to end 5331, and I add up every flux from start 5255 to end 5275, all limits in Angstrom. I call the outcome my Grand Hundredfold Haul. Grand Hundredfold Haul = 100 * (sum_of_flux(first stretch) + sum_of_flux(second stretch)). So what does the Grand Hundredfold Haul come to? 70543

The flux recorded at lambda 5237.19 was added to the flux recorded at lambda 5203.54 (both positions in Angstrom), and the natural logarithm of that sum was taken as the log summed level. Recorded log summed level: 4.44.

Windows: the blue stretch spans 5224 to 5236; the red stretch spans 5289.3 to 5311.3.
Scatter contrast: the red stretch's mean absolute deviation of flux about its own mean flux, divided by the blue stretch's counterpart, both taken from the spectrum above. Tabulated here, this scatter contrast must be 1.5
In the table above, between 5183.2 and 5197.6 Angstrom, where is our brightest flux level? 5196.35 Angstrom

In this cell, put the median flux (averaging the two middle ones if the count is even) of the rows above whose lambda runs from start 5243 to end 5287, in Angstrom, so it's 44.0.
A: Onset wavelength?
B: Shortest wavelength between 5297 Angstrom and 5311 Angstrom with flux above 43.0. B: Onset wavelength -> 5297.84 Angstrom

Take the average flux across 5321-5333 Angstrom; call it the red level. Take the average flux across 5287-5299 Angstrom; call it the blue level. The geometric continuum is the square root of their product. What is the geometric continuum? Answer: 46.1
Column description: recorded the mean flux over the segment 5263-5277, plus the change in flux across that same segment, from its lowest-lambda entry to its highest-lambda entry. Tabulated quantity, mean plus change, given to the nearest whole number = 45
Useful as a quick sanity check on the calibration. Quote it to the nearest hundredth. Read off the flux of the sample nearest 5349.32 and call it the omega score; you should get 46.75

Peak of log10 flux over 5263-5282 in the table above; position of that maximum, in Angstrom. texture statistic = 5280.79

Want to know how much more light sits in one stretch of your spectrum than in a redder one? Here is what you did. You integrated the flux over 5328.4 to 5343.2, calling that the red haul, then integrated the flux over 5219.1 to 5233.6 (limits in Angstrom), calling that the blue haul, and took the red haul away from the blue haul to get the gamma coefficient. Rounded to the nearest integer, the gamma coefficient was -69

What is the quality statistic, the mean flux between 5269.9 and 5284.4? 44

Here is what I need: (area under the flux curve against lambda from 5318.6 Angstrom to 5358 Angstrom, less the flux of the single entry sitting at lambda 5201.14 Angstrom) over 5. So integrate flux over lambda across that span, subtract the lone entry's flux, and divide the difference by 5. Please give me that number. 362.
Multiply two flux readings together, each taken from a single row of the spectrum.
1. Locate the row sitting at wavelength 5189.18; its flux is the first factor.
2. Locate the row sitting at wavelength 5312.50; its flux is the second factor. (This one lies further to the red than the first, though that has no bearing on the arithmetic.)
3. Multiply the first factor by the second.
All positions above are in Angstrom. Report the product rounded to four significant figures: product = 1934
